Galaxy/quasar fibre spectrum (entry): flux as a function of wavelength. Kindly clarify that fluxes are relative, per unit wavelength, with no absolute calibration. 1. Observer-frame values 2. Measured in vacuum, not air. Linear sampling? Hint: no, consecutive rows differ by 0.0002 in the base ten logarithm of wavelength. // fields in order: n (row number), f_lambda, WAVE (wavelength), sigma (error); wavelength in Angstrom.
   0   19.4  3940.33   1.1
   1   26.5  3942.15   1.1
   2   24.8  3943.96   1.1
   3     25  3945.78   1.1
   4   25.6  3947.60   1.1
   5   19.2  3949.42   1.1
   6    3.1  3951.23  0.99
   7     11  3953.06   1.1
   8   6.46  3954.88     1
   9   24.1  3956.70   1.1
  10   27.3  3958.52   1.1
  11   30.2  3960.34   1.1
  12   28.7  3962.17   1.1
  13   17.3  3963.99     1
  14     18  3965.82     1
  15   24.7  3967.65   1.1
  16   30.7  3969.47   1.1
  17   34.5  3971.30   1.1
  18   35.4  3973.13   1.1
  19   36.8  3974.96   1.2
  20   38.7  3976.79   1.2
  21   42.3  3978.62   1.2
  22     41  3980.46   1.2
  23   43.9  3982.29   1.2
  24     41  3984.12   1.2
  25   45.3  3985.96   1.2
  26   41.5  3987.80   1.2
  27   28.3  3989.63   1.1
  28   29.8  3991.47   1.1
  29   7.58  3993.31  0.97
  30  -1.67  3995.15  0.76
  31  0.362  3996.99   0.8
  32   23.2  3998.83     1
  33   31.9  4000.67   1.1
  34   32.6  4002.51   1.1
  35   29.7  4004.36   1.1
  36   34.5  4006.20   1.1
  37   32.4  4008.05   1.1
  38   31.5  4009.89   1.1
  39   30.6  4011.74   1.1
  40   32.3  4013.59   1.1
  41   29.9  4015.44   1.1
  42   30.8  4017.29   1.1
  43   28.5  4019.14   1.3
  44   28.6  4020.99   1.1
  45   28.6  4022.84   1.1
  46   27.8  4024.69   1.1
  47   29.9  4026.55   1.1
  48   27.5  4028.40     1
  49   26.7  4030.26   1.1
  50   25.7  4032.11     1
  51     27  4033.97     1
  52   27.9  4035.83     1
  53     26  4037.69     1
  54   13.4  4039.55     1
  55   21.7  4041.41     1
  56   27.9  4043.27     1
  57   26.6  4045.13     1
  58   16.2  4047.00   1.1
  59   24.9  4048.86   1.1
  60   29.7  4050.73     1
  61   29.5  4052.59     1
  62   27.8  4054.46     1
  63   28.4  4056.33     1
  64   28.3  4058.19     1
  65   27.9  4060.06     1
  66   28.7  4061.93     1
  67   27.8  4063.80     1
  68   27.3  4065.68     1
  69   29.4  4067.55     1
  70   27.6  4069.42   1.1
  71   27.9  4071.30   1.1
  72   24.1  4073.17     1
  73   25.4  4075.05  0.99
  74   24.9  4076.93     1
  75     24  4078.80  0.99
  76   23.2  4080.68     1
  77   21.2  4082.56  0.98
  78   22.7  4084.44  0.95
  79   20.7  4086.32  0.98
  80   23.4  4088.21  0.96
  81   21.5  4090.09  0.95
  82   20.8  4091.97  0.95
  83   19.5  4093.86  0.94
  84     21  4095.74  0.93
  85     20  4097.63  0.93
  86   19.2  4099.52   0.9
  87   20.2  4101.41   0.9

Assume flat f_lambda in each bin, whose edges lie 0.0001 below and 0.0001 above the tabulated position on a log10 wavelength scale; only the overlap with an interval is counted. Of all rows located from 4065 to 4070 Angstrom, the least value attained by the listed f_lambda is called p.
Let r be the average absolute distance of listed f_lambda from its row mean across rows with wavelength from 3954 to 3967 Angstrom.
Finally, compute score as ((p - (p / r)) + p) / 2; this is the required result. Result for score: 25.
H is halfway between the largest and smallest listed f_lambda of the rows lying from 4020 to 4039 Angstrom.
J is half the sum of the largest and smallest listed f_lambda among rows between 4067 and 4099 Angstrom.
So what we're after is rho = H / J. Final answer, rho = 1.14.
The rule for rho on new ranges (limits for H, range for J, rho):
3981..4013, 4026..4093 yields 1.01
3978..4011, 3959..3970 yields 0.91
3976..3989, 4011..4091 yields 1.84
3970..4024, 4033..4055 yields 1.01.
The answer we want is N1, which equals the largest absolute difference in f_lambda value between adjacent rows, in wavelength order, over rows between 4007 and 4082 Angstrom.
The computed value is 13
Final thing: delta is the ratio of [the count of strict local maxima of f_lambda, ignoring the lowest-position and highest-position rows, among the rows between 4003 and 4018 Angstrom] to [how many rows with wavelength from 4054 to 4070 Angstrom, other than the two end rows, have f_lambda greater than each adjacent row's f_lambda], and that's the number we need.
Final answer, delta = 0.7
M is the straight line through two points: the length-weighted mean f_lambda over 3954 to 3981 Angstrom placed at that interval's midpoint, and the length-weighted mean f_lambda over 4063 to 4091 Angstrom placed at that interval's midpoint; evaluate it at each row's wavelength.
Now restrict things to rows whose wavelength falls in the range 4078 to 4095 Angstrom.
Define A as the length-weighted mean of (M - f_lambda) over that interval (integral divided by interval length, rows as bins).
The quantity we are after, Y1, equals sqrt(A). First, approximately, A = 2.5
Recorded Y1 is 1.58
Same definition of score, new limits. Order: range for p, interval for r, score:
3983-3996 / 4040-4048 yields -1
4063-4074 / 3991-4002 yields 23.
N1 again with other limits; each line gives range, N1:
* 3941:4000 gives 23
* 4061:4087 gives 4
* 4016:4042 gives 13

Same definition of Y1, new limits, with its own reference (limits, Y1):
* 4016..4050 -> 0.70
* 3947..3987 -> 0.68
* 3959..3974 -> 1.26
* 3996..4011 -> 0.79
